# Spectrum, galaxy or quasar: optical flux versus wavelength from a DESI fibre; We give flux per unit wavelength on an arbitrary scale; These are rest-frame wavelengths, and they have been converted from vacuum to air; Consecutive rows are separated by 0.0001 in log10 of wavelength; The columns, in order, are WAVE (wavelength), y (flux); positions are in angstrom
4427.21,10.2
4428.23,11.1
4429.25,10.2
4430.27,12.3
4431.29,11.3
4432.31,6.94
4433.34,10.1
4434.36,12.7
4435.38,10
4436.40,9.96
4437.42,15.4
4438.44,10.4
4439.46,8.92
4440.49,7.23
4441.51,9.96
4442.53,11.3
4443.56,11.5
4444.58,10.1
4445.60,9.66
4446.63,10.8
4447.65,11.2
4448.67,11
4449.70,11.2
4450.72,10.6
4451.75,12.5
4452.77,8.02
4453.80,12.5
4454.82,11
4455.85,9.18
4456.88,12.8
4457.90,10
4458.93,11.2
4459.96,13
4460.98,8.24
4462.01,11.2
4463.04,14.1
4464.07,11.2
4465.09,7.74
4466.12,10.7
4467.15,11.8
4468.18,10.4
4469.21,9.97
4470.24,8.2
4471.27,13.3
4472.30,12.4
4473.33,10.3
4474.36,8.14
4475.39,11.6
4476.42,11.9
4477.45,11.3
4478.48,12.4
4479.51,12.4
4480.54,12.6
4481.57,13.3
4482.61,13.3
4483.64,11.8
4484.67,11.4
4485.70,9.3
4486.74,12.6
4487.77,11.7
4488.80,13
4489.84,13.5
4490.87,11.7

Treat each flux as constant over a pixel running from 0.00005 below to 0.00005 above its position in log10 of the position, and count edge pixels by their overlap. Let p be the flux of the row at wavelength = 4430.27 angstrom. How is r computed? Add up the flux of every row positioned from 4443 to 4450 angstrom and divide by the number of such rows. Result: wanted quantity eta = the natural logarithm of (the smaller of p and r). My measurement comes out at 2.38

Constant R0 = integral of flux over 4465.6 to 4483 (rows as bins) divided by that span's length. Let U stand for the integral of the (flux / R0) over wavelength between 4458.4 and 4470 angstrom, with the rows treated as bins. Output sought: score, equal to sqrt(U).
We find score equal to 3.32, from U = 11.0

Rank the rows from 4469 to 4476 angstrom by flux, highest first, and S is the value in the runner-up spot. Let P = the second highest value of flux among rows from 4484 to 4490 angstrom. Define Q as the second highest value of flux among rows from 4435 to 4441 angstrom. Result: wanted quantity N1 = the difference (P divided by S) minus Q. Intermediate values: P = 13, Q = 10.4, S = 12.4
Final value -9.4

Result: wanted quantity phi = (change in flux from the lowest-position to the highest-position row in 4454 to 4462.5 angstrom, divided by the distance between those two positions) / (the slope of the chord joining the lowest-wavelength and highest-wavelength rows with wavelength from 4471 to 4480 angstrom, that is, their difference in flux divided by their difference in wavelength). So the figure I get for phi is -0.3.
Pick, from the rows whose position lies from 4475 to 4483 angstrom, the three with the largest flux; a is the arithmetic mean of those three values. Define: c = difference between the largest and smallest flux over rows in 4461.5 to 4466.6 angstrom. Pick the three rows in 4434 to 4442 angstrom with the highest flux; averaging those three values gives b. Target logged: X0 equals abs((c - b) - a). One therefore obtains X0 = 19.5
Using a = 13.1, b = 12.8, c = 6.4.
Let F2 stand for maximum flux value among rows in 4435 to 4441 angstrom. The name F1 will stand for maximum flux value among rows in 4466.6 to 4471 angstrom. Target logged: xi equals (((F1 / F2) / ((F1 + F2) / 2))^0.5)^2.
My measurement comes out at 0.056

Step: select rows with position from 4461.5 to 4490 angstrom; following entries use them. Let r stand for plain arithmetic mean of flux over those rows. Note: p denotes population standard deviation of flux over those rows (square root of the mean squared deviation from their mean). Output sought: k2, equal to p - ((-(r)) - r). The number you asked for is 24.6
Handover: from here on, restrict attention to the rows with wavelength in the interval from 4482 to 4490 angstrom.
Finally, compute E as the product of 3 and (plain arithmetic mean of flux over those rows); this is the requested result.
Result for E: 36.2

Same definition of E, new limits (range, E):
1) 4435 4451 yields 31.7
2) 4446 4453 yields 32.3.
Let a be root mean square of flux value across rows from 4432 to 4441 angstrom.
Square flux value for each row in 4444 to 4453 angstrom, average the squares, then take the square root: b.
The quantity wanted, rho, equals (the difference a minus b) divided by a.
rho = -0.015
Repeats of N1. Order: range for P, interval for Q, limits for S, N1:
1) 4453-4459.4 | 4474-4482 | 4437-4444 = -11.5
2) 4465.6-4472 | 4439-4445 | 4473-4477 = -10.3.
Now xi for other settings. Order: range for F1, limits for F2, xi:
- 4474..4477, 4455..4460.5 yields 0.074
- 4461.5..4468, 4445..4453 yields 0.085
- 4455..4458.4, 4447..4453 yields 0.081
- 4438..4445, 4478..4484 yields 0.070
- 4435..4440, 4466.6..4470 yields 0.096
